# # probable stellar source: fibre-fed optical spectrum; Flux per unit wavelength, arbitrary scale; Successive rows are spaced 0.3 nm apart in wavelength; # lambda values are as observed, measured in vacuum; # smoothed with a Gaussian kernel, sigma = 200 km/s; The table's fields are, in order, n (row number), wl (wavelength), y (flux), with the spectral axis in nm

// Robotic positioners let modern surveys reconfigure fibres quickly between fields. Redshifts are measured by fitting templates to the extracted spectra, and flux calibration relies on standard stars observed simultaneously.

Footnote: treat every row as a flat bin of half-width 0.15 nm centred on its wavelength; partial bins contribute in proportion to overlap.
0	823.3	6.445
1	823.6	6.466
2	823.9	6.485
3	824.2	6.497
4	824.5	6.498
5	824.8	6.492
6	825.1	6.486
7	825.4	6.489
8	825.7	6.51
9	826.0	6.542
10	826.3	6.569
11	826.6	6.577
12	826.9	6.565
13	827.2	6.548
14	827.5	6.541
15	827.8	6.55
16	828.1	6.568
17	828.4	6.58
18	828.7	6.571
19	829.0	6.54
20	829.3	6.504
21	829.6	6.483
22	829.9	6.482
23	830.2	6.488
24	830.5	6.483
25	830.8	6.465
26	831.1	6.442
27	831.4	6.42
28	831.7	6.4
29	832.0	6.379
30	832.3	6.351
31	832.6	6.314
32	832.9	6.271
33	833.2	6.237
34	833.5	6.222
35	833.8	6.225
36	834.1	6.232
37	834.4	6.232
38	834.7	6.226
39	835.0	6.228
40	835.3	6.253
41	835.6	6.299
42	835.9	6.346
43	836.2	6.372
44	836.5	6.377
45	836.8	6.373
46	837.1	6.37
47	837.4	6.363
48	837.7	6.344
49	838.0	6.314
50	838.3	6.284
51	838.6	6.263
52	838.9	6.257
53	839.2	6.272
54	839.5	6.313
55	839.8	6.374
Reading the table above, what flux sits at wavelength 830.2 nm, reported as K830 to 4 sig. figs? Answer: 6.488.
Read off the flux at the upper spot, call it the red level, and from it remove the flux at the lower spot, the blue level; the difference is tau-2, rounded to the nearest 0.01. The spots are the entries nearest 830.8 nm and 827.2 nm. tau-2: -0.08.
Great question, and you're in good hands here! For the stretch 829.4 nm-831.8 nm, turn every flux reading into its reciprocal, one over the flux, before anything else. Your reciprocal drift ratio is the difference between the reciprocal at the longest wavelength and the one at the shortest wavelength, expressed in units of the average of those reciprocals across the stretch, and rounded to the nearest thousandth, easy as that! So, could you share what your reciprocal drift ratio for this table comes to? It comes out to 0.013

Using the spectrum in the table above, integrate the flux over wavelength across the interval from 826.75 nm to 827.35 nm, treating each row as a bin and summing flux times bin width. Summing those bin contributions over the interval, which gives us 3.93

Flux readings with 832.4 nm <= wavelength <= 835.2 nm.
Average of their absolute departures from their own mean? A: 0.022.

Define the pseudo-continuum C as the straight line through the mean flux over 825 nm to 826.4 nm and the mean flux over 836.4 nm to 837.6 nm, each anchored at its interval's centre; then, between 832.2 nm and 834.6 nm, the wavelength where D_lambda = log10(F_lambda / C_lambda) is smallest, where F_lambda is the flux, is 833.5 nm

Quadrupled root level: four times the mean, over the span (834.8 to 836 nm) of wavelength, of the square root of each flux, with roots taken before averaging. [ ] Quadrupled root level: 10.0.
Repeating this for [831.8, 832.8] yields 10.1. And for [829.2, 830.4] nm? 10.2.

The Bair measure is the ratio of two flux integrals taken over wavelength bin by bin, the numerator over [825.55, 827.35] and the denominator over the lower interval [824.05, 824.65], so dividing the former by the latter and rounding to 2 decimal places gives 3.03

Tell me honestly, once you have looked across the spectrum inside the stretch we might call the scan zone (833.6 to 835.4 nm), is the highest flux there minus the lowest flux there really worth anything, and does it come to 0.028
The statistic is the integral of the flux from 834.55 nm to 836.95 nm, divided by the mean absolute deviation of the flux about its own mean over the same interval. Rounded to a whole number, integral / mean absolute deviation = 262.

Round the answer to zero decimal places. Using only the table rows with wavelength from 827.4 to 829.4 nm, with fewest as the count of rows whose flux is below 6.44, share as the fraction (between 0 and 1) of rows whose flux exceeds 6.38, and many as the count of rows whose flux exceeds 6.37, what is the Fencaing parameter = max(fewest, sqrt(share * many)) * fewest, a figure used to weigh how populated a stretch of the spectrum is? 0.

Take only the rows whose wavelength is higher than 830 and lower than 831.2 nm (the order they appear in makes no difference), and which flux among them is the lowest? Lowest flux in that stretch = 6.442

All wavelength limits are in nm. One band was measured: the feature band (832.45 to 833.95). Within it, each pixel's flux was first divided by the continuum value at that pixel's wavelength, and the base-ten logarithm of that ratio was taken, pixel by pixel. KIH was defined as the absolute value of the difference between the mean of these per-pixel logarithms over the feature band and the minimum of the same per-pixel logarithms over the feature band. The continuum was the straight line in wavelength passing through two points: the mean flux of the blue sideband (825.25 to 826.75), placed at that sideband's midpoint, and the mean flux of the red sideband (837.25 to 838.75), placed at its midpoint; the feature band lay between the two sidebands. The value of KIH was 0.0018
